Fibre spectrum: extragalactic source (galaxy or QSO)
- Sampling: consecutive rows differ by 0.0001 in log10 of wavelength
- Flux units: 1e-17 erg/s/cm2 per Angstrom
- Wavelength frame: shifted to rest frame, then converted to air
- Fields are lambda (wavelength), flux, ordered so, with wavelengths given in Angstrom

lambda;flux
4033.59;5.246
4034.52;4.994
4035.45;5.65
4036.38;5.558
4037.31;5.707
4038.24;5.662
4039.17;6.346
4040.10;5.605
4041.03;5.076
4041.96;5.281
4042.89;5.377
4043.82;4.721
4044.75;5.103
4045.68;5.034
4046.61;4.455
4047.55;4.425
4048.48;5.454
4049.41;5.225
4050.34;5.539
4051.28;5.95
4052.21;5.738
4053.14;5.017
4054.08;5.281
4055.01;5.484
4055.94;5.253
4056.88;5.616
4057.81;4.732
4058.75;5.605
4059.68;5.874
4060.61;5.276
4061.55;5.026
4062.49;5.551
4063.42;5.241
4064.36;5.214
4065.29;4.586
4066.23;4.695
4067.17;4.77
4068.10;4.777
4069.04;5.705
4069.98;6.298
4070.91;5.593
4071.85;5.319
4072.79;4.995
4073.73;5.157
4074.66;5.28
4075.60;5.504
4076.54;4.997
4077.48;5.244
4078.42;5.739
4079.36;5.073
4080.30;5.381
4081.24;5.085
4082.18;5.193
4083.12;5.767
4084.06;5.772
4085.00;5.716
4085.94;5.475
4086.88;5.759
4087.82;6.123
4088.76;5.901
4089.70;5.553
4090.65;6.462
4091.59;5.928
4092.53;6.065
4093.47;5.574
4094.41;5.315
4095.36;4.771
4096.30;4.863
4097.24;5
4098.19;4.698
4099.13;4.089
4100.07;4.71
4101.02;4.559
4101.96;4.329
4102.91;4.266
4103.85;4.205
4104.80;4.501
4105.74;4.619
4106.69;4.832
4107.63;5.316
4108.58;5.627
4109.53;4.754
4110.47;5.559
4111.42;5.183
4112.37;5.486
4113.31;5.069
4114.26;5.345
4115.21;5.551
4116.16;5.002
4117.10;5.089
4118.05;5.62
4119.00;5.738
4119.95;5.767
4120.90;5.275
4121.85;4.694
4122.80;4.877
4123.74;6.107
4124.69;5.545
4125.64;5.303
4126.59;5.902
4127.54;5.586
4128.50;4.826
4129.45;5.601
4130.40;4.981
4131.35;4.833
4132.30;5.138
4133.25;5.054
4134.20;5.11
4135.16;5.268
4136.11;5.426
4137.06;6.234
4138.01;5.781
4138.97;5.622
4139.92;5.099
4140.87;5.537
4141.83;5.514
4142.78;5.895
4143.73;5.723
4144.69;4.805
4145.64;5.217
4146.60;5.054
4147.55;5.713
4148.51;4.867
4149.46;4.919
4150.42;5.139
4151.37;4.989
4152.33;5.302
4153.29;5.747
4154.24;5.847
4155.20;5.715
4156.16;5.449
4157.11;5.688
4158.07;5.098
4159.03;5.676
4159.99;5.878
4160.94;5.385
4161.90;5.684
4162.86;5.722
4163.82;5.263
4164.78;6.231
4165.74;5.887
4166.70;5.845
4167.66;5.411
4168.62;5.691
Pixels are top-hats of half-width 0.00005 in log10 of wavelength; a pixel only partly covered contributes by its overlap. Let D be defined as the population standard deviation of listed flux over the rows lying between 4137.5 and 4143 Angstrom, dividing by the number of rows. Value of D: 0.25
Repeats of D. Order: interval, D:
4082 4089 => 0.26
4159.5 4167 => 0.28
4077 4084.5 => 0.29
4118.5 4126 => 0.44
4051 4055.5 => 0.33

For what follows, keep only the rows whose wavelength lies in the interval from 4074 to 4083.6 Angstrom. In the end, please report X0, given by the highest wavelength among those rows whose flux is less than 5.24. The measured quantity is 4082.18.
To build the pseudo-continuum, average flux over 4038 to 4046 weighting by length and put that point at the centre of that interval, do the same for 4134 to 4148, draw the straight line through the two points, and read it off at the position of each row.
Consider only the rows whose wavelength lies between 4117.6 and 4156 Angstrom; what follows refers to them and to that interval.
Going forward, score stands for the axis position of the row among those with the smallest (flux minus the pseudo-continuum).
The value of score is 4121.85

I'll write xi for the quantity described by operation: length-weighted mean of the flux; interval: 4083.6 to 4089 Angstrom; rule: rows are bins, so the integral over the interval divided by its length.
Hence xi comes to 5.8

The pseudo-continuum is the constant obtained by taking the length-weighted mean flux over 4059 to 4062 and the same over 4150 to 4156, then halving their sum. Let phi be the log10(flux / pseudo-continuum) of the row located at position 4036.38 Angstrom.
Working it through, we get 0.01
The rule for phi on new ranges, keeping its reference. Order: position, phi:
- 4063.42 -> -0.02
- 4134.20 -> -0.03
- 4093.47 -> 0.01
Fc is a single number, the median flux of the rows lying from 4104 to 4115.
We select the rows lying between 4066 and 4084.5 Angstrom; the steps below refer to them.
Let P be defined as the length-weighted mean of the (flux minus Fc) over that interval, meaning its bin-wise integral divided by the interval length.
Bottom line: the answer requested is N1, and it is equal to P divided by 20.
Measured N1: 0.007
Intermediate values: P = 0.1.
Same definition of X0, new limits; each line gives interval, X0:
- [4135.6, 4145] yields 4144.69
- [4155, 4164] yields 4158.07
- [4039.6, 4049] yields 4047.55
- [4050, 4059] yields 4057.81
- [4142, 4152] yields 4151.37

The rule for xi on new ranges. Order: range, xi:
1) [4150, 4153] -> 5.2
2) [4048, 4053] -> 5.5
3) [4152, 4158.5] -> 5.6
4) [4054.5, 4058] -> 5.3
